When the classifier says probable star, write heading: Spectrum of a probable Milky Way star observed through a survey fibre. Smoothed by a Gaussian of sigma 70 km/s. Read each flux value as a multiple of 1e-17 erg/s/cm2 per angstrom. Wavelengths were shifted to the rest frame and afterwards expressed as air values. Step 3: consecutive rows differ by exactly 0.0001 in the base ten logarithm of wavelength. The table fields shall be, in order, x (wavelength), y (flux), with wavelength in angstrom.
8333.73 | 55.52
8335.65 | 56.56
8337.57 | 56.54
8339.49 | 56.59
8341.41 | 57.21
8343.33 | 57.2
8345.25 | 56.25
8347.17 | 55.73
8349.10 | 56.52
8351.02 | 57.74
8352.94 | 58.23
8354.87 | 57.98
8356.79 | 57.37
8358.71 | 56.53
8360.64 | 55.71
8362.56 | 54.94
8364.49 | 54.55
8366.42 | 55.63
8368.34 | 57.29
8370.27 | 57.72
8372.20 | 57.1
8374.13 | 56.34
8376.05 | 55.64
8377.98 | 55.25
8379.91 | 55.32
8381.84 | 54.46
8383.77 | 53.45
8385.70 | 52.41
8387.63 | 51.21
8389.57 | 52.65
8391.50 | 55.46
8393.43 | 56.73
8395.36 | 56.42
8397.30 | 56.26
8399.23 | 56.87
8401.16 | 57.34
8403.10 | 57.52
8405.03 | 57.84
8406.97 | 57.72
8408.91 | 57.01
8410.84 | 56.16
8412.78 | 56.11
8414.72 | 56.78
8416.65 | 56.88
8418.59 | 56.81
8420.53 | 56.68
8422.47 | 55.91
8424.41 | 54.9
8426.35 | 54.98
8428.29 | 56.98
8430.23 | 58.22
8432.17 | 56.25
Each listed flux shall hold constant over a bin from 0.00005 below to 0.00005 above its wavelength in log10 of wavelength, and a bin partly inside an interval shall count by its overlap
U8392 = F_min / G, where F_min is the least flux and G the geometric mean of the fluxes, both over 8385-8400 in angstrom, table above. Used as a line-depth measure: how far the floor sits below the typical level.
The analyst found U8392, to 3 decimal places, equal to 0.936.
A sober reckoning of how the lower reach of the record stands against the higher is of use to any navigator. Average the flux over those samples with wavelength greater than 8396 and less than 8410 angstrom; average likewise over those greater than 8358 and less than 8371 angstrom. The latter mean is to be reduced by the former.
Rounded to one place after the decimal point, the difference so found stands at -1.2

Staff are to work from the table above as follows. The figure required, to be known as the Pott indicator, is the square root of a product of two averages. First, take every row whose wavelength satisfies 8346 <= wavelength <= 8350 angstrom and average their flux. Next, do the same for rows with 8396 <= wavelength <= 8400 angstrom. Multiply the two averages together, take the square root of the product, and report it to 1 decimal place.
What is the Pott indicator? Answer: 56.3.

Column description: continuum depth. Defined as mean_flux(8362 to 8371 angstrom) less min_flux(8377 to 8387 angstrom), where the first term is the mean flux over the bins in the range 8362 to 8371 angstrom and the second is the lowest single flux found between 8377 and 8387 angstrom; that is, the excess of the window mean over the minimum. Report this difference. 3.6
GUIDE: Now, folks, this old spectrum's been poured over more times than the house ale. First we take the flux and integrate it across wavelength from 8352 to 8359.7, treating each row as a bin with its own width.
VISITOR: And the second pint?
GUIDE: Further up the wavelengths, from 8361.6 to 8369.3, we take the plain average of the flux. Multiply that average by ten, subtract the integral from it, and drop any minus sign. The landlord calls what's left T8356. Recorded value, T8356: 113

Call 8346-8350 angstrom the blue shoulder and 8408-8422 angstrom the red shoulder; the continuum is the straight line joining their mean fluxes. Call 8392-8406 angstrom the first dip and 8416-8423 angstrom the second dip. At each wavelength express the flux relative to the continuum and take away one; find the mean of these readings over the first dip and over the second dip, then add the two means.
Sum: 0.007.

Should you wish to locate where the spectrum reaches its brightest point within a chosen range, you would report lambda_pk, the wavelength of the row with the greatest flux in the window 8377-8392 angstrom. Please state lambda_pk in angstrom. 8391.50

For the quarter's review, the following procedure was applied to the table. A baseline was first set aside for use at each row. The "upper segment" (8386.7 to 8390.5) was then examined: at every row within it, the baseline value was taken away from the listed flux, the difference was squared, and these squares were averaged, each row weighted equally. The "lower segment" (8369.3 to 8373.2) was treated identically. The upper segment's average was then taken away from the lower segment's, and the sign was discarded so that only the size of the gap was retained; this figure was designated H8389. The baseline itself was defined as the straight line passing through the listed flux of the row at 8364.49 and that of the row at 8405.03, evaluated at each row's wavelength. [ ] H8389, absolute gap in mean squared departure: 16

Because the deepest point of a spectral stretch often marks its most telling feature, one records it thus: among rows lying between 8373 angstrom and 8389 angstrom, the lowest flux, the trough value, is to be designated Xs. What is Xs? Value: 51.21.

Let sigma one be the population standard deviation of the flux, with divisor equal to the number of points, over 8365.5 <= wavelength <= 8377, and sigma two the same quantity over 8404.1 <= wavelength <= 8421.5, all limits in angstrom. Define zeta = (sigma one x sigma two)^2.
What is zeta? 0.20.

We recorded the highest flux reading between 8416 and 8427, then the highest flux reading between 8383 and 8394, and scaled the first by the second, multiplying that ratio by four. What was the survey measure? 4.01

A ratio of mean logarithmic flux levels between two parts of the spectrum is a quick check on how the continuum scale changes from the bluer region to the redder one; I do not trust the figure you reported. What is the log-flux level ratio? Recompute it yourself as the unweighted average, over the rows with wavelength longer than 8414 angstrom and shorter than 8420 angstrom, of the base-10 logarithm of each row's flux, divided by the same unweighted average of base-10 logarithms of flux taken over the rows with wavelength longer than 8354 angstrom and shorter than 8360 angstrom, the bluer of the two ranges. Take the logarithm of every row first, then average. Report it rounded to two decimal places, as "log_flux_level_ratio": 1.00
